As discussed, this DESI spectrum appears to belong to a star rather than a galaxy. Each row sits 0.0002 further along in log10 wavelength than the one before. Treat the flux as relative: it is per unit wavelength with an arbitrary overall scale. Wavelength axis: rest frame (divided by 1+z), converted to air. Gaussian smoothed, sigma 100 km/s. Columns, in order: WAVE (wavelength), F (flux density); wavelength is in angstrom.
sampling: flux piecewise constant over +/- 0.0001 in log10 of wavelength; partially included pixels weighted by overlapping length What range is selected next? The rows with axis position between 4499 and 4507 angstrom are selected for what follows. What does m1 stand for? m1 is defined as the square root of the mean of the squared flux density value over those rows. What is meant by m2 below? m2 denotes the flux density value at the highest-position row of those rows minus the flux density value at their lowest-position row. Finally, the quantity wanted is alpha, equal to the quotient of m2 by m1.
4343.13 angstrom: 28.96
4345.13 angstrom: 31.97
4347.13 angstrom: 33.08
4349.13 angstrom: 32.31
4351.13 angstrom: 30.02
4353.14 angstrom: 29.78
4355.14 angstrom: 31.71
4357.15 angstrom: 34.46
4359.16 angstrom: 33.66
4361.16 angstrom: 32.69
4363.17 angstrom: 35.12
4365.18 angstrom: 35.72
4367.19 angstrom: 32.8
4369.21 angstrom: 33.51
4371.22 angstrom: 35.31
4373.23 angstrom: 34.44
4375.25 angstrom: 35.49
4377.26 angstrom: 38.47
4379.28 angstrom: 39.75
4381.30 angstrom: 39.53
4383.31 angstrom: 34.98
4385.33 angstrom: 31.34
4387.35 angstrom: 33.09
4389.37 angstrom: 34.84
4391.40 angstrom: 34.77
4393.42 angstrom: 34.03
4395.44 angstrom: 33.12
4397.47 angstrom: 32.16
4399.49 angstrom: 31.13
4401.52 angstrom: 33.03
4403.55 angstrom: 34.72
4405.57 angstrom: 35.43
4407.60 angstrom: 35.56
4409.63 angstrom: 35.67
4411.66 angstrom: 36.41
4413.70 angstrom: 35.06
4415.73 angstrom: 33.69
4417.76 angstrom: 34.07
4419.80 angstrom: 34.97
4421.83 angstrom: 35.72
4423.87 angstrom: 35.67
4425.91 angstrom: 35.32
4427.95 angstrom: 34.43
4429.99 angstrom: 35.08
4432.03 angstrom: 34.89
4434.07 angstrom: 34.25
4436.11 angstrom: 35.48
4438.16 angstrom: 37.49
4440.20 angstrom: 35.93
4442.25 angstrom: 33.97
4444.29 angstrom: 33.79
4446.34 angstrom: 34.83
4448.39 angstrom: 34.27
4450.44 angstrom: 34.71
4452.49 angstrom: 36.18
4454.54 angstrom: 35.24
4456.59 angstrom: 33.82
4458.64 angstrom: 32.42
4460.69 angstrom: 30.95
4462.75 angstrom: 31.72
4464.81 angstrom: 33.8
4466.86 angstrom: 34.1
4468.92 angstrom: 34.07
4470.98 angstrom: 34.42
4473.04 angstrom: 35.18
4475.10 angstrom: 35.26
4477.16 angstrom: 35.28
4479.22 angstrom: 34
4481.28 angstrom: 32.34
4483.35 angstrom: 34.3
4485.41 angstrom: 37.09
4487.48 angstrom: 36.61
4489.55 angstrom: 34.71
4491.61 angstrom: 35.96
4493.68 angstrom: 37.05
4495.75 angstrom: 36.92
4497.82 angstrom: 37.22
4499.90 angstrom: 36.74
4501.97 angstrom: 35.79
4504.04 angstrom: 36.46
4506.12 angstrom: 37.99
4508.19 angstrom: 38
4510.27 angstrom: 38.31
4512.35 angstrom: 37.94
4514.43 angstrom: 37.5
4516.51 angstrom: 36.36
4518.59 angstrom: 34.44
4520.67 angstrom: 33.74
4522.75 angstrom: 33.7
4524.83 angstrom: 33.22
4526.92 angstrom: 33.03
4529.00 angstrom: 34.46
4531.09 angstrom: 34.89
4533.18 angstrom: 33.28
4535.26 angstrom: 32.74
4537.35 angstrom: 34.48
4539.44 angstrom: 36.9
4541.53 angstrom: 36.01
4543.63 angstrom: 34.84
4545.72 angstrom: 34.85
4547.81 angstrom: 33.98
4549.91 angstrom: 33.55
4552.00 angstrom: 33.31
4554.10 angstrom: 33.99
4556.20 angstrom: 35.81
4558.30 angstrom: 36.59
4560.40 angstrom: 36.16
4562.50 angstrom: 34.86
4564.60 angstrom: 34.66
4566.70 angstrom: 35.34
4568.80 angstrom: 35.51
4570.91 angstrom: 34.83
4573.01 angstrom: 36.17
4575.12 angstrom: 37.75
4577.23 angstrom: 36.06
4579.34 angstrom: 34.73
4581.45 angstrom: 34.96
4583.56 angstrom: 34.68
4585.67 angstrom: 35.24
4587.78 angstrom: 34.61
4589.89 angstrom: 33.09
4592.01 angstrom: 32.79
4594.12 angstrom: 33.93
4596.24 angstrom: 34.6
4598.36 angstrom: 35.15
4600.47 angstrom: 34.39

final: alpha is 0.03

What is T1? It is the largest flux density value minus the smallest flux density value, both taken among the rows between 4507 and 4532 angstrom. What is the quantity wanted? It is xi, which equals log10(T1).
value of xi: 0.72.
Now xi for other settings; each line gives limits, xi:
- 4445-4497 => 0.79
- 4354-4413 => 0.94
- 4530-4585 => 0.70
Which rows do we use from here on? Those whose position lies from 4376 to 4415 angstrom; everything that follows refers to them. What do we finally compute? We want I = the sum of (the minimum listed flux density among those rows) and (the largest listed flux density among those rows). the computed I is 70.9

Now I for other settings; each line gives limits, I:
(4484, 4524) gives 72.0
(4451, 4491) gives 68.0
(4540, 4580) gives 71.1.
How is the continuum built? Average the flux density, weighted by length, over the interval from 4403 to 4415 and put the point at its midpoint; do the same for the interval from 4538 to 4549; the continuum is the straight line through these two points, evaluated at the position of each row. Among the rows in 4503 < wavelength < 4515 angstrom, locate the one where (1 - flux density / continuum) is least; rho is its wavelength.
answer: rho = 4510.27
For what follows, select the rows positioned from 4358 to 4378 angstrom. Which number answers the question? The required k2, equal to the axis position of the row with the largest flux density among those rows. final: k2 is 4377.26 angstrom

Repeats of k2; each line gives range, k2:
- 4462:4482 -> 4477.16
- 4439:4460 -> 4452.49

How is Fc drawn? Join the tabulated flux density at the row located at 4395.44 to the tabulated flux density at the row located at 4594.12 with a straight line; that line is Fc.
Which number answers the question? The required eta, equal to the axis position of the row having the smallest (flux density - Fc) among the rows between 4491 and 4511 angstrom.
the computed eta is 4501.97 angstrom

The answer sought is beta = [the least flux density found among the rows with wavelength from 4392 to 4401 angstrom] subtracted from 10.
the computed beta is -21.1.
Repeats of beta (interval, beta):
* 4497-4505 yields -25.8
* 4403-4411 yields -24.7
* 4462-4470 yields -21.7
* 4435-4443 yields -24.0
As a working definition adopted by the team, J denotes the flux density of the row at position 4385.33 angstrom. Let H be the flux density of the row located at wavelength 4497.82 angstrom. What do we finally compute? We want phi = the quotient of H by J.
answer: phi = 1.19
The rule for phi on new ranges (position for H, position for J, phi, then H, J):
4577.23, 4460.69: 1.17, 36.06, 30.95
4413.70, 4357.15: 1.02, 35.06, 34.46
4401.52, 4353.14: 1.11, 33.03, 29.78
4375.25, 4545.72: 1.02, 35.49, 34.85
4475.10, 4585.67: 1.00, 35.26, 35.24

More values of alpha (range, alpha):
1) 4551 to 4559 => 0.09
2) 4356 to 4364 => 0.02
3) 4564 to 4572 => 0.00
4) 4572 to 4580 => -0.04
